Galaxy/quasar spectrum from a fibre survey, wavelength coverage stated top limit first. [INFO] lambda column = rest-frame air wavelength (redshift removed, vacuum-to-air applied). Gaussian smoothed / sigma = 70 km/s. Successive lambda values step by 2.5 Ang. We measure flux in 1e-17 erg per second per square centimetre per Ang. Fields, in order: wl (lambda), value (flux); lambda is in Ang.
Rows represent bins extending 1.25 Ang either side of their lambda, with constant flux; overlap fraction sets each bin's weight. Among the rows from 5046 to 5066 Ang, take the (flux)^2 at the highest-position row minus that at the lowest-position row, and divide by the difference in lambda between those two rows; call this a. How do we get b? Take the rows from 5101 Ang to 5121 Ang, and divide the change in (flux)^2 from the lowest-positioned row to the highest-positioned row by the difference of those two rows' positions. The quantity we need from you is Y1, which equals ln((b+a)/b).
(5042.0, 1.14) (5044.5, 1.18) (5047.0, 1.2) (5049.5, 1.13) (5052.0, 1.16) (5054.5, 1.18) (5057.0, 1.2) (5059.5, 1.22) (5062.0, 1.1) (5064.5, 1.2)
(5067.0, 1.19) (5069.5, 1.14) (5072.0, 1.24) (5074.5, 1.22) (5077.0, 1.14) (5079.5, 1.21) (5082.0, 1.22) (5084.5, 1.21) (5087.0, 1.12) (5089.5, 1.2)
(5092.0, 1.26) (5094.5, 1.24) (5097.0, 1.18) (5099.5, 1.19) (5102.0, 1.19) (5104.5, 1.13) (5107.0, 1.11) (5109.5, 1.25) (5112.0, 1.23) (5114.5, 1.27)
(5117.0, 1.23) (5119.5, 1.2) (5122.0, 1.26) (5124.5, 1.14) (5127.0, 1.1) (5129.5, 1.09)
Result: 0.0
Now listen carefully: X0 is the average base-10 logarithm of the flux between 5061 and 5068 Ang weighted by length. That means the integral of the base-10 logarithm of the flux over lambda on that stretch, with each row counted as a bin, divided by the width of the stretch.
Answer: 0.066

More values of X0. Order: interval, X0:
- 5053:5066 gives 0.072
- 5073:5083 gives 0.078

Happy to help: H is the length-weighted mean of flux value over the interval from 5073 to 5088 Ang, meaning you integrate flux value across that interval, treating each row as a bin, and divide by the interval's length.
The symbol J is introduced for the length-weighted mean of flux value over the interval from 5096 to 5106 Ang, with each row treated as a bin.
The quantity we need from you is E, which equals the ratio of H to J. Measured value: 1.02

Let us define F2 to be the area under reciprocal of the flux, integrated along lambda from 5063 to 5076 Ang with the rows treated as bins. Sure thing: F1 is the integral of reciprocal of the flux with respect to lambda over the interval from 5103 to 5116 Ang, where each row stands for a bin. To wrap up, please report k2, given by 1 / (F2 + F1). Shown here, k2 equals 0.0459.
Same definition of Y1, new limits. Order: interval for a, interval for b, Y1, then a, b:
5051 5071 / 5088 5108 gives 0.2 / -0.003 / -0.012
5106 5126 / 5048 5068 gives 0.4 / 0.004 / 0.008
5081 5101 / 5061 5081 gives -0.3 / -0.004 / 0.015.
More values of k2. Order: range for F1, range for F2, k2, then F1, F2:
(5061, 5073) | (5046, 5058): 0.0488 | 10.2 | 10.2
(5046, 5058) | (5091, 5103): 0.0496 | 10.2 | 9.9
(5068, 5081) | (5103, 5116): 0.0458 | 10.9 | 10.9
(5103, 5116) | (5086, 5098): 0.0479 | 10.9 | 10.0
